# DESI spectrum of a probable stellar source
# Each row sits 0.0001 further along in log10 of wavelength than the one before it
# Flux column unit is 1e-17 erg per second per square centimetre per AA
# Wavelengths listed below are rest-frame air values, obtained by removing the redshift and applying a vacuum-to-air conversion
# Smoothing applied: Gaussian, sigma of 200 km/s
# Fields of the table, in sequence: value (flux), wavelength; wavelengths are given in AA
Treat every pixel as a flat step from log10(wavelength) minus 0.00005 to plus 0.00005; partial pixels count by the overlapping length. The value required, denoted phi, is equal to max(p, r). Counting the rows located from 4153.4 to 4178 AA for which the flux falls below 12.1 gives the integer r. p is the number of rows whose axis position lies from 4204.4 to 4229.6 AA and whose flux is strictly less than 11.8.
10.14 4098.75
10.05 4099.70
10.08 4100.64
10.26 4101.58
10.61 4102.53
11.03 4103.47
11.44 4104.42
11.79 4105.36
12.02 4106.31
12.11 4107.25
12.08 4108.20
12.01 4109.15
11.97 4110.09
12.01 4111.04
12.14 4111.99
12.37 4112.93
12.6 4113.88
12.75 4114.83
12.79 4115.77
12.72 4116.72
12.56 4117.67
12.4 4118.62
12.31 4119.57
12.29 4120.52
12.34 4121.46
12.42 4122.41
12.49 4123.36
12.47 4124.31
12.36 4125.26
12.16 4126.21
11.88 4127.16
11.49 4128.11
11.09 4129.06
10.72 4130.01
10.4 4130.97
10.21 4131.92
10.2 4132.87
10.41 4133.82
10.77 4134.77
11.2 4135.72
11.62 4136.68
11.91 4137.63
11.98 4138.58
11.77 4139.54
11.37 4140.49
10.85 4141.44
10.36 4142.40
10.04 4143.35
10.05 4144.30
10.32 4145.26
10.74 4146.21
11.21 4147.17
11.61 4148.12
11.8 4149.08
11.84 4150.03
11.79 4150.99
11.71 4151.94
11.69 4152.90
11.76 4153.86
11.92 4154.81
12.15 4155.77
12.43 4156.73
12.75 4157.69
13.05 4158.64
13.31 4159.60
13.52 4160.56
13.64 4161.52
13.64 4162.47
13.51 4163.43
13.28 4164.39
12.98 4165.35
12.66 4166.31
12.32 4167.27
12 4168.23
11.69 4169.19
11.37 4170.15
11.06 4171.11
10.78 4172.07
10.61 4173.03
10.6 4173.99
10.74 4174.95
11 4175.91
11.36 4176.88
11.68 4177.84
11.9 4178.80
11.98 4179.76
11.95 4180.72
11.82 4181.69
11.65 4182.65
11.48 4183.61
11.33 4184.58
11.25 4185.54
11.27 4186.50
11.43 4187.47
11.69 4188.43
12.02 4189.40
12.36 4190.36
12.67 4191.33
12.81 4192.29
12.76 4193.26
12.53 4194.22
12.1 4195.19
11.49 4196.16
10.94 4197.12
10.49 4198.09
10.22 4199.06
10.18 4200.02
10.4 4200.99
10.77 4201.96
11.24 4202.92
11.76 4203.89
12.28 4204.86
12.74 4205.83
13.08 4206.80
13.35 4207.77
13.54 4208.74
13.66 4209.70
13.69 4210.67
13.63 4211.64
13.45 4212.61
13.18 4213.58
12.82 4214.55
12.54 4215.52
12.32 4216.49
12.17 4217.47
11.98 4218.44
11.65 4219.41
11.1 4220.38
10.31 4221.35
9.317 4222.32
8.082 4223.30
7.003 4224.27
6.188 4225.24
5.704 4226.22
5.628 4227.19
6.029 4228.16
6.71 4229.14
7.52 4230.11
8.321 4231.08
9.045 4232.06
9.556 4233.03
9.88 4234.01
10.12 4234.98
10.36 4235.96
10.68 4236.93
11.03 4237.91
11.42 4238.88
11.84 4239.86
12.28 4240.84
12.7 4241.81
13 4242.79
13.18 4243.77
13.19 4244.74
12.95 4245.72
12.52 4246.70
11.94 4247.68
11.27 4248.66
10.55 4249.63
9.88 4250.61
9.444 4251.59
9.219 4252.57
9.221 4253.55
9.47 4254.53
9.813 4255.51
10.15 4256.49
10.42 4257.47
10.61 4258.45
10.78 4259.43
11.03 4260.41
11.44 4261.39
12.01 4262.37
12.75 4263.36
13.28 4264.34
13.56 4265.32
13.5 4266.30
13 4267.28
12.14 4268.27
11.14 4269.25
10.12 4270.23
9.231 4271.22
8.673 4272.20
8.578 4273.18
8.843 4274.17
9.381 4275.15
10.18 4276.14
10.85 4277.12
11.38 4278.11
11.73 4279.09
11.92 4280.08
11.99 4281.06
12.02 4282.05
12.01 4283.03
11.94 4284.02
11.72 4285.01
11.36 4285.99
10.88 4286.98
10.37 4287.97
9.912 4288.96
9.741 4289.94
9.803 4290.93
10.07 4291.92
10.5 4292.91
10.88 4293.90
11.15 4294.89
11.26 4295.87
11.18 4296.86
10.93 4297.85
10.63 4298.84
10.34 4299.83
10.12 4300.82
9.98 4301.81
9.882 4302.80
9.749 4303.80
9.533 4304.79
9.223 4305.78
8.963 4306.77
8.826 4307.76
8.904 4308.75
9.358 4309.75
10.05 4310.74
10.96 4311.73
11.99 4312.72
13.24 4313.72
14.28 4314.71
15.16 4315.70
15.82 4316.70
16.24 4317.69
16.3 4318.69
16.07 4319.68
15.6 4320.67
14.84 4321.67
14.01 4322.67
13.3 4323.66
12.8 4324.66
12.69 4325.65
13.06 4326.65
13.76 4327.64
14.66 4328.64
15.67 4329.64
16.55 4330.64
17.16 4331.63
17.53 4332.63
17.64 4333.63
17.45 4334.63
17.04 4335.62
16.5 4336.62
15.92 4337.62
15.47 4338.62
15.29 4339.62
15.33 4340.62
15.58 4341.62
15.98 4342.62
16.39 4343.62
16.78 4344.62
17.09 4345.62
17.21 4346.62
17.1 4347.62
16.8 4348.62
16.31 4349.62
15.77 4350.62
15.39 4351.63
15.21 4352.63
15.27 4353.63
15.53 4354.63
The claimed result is 13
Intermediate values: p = 11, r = 13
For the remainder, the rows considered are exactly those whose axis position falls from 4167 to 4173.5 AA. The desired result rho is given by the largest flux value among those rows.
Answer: 12.32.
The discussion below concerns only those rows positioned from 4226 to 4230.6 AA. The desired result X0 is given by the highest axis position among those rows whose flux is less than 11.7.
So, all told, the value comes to 4230.11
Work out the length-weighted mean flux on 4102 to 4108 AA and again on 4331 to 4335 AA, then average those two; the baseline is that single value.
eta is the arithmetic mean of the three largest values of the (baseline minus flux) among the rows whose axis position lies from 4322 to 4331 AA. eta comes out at 1.6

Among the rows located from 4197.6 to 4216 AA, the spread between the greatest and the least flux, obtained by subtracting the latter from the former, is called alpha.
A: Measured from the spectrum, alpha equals 3.5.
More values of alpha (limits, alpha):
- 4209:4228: 8.1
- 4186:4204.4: 2.6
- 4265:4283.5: 5.0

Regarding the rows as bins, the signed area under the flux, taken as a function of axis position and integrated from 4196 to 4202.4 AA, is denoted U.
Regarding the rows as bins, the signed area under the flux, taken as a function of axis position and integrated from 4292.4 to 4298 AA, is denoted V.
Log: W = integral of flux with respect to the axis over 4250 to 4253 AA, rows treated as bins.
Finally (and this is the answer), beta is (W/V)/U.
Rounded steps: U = 68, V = 62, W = 29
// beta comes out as 0.007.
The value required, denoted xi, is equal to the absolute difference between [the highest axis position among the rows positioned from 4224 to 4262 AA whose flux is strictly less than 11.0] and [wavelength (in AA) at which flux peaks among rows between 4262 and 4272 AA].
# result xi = 5.9 AA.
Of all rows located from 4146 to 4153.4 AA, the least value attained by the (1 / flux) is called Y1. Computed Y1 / 0.084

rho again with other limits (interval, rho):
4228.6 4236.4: 10.36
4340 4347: 17.21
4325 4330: 15.67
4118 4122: 12.4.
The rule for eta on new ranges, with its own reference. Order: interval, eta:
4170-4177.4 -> 3.8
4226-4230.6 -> 8.7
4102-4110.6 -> 3.4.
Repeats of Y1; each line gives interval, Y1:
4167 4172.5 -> 0.081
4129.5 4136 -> 0.089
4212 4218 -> 0.074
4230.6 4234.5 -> 0.101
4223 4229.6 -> 0.124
